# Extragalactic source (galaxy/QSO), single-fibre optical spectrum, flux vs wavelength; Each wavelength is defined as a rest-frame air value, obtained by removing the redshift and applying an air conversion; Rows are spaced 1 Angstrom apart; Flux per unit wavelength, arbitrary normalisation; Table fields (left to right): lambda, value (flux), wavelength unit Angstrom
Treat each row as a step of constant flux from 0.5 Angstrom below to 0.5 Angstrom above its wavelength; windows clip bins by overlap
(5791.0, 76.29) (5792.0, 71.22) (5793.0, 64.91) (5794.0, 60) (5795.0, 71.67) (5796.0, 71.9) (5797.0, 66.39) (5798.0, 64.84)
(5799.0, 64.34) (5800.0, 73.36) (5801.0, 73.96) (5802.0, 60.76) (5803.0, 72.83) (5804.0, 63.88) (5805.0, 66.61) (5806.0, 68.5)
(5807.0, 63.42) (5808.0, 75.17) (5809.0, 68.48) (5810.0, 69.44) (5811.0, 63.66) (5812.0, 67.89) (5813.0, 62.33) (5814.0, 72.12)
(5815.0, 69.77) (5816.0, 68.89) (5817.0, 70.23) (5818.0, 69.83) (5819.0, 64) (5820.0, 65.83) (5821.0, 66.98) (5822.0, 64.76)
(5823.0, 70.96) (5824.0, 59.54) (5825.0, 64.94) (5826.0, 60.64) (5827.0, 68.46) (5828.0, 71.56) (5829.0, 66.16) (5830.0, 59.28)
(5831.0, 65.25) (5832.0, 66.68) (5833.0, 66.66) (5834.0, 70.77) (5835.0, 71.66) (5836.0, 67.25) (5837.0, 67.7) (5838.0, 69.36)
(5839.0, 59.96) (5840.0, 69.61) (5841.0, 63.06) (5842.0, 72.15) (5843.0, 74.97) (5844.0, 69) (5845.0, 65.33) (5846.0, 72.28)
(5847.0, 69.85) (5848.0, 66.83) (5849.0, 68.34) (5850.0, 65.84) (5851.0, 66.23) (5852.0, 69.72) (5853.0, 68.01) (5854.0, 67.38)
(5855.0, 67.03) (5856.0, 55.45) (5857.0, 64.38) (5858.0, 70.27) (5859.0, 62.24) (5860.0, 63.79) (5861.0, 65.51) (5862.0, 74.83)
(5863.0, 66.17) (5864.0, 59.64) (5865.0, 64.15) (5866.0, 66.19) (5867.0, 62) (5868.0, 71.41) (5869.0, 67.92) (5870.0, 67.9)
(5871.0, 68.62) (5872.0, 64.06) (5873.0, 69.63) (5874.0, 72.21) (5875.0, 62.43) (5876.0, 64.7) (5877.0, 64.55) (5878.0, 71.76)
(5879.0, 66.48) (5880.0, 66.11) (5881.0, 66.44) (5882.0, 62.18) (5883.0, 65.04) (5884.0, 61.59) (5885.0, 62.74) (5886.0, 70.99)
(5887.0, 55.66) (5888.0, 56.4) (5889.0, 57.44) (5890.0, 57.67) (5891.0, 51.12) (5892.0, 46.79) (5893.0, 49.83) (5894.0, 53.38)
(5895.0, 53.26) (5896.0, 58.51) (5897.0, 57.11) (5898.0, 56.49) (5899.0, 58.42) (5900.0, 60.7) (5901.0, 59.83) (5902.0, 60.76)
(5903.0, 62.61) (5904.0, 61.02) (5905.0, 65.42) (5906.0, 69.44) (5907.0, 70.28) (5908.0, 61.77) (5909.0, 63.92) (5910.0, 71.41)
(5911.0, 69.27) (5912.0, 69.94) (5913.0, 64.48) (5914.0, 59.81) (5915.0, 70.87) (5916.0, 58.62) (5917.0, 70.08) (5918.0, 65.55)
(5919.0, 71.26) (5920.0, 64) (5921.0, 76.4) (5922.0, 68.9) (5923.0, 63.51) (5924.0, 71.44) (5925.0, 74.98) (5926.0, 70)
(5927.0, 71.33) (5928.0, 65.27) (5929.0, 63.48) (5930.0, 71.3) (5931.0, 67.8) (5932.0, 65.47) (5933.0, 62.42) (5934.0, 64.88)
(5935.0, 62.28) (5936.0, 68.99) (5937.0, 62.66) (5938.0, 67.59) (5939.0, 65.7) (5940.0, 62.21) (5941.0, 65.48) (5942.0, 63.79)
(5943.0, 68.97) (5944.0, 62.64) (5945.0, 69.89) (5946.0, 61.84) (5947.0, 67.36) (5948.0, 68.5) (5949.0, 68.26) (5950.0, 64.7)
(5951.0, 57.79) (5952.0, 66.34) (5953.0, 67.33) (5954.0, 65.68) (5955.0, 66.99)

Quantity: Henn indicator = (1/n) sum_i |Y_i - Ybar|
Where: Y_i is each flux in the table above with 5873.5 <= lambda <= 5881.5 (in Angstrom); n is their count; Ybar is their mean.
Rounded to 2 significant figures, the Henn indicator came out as 2.6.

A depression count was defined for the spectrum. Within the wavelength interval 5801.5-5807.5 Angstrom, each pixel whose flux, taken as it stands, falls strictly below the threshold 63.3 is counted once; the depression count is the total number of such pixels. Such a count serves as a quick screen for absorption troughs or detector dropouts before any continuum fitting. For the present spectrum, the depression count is 1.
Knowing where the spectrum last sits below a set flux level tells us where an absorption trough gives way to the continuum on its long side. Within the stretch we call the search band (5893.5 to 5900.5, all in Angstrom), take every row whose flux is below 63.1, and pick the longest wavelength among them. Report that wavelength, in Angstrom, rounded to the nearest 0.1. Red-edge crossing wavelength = 5900.0 Angstrom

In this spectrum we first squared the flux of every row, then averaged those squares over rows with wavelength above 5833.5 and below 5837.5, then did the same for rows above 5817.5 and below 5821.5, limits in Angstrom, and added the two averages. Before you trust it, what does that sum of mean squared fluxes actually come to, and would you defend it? 9260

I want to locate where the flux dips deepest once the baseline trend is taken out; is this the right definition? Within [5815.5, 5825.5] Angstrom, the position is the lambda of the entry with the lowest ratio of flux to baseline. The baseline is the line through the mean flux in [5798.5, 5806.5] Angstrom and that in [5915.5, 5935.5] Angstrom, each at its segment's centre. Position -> 5824.0 Angstrom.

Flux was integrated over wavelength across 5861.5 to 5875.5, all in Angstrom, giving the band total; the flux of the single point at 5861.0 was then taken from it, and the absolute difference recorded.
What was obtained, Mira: 872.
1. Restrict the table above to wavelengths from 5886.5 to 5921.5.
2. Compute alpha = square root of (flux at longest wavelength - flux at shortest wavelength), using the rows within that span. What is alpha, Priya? 4.6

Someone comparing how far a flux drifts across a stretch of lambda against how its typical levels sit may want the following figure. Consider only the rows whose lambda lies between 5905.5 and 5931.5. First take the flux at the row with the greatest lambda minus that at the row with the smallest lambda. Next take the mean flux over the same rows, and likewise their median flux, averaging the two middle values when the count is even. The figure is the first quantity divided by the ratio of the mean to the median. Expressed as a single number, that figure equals -2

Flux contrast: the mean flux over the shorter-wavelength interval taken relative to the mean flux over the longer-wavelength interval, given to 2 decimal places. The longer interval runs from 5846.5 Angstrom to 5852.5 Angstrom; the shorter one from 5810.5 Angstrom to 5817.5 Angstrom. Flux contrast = 1.00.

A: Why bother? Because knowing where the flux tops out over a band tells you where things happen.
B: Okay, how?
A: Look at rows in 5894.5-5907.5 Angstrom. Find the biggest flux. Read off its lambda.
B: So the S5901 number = 5907.0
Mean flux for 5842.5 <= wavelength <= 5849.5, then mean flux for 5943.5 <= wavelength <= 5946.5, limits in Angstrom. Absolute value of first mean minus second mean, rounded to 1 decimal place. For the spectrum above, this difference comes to 4.7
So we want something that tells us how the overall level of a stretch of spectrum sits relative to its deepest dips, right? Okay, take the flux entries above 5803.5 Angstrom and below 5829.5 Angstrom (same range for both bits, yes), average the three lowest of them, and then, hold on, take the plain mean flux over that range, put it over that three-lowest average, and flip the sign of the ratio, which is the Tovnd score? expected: -1.10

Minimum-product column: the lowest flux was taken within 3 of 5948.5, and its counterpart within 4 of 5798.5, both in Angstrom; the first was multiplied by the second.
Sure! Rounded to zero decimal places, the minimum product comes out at 3511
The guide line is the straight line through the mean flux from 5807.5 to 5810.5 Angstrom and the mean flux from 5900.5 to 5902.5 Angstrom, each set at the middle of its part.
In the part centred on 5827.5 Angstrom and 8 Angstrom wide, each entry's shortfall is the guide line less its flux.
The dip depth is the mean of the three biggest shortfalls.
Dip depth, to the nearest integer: 9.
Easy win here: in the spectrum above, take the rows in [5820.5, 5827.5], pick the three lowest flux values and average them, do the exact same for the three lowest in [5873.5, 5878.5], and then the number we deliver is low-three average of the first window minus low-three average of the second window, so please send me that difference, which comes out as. -2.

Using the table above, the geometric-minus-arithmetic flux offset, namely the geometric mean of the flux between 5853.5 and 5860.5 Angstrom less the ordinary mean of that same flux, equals -0.16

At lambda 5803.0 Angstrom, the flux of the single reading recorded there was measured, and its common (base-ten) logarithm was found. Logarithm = 1.862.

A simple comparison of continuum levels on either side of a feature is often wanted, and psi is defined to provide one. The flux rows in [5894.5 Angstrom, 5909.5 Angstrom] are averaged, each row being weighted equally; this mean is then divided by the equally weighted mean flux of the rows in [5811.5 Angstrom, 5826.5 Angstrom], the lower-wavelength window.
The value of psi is 0.92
